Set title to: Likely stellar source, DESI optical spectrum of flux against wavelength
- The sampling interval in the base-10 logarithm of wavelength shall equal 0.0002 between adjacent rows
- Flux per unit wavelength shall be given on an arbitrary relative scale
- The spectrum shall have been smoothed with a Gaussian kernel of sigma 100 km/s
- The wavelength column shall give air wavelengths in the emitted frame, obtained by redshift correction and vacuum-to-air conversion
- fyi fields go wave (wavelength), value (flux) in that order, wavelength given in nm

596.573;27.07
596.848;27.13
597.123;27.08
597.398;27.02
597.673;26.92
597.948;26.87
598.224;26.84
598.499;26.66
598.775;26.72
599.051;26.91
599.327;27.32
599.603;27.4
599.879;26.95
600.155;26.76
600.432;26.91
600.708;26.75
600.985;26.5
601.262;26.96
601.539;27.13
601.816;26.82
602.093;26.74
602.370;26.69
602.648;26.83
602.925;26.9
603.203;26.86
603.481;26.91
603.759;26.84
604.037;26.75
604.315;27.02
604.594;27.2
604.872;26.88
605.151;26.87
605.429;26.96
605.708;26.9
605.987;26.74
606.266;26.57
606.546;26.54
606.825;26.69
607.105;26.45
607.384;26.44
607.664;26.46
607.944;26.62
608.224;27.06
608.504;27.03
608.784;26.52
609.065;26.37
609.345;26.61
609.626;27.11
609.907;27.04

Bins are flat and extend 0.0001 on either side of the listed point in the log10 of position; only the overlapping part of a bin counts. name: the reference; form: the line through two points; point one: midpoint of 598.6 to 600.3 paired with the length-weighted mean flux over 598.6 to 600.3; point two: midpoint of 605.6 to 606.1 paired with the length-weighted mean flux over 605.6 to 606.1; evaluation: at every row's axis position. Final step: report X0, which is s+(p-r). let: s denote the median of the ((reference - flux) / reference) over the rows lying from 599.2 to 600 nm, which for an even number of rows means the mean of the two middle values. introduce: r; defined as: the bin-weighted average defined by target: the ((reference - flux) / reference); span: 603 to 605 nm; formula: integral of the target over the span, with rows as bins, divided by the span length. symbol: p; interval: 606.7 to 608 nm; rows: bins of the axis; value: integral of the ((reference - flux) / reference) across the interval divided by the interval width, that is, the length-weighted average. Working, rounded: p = 0.0095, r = -0.002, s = -0.0120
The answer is -0.001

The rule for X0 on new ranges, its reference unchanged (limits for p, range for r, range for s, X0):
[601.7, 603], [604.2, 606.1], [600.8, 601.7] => 0.008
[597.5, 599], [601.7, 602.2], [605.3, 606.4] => 0.002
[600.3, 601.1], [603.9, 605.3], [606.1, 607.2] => 0.021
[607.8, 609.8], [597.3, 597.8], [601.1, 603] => -0.001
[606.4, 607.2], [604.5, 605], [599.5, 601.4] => 0.017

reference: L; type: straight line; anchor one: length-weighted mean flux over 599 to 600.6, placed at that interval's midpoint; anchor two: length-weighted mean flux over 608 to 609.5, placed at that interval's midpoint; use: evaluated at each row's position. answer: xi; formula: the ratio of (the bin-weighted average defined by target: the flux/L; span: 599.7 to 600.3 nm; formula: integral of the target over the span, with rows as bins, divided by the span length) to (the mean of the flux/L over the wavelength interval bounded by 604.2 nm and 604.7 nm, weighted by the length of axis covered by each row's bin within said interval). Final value 0.99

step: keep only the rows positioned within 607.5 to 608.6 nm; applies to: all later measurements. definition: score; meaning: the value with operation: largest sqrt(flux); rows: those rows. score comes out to 5.202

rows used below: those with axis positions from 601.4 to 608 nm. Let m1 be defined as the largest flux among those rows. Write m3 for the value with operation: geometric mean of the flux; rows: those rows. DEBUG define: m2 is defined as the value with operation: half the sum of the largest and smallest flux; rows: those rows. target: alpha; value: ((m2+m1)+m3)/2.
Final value 40.4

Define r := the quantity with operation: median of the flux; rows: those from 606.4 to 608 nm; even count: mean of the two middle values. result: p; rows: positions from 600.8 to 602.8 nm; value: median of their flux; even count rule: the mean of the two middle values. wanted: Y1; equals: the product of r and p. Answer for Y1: 711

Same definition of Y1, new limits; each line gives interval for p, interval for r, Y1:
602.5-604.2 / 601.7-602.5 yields 718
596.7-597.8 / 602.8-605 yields 727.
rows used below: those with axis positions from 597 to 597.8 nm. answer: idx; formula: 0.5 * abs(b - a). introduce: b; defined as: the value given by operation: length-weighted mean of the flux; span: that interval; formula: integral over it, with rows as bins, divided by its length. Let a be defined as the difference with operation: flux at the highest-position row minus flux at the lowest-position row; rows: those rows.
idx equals 13.6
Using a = -0.16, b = 27.0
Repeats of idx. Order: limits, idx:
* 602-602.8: 13.3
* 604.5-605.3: 13.7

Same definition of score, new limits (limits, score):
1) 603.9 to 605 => 5.215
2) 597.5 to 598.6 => 5.188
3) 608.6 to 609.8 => 5.207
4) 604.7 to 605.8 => 5.192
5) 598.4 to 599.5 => 5.227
